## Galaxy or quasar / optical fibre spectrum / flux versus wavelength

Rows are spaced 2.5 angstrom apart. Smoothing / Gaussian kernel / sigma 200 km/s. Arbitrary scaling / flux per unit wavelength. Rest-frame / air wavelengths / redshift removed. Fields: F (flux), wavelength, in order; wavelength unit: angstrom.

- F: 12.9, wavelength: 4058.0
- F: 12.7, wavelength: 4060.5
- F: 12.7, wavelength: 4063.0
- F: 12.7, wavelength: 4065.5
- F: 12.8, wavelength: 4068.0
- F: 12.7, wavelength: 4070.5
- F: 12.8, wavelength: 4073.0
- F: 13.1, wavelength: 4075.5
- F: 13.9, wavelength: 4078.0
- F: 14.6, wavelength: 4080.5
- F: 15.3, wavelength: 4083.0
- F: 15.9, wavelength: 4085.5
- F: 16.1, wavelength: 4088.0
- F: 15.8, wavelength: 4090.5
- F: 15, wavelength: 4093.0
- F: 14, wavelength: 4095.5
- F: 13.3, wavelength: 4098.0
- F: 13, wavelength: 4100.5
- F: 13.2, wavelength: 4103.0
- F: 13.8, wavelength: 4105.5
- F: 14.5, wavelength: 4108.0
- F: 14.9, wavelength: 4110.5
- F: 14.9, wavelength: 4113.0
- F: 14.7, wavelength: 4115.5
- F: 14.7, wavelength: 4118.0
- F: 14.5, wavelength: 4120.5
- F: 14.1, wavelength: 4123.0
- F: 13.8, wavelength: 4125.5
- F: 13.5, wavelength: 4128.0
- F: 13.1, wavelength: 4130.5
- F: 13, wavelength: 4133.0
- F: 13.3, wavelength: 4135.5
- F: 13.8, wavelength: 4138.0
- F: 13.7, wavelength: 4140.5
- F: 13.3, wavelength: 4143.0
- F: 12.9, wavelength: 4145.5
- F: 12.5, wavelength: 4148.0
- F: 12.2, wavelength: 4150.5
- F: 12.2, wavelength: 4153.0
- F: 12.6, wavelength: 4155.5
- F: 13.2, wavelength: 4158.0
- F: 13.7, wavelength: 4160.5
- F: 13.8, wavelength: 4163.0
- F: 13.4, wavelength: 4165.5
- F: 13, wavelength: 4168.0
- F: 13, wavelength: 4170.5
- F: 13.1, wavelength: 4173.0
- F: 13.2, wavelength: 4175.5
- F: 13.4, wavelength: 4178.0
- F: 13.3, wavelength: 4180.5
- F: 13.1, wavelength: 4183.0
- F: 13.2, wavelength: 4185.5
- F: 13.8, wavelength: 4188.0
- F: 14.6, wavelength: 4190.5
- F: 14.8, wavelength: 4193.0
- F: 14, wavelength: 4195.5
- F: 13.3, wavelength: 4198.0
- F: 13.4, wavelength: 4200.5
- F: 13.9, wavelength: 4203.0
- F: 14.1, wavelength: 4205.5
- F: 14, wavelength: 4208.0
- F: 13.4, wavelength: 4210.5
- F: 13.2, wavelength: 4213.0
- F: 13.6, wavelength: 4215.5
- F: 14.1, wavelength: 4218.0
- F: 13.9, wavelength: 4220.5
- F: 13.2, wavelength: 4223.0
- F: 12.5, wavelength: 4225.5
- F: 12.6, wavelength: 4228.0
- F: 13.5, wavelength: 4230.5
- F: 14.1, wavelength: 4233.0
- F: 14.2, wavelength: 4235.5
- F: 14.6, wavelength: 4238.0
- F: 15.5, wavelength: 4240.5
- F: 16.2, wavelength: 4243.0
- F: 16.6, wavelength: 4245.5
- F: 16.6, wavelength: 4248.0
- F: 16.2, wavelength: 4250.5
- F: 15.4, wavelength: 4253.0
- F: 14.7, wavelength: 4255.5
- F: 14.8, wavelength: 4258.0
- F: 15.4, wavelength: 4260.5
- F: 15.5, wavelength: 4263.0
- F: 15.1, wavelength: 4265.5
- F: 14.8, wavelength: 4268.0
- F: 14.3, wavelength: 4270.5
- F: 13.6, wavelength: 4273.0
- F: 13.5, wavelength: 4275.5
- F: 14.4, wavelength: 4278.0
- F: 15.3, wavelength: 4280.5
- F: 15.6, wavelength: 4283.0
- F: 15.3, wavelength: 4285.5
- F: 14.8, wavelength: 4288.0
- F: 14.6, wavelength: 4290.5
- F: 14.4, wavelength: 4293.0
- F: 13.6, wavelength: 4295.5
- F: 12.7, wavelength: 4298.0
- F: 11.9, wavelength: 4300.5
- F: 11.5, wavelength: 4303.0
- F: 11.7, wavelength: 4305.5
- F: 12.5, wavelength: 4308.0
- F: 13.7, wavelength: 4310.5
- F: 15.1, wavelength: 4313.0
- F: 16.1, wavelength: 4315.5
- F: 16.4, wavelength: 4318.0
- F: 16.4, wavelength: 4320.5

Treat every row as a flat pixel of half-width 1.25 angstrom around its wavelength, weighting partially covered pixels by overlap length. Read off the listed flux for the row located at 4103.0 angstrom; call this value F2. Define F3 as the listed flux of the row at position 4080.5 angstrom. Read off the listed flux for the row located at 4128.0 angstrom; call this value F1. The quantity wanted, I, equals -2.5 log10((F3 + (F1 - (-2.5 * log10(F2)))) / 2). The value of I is -2.97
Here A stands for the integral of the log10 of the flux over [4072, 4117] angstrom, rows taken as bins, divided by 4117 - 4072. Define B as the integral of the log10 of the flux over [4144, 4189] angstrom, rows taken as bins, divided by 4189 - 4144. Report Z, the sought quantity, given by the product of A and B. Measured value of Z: 1.29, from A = 1.16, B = 1.12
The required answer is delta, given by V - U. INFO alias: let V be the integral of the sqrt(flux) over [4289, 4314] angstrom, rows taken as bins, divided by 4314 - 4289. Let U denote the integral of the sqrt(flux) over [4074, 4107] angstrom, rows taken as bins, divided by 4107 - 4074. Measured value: -0.16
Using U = 3.79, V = 3.62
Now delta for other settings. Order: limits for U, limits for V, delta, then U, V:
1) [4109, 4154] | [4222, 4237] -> -0.03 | 3.69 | 3.66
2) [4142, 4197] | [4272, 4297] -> 0.16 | 3.64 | 3.81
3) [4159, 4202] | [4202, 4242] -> 0.03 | 3.68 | 3.71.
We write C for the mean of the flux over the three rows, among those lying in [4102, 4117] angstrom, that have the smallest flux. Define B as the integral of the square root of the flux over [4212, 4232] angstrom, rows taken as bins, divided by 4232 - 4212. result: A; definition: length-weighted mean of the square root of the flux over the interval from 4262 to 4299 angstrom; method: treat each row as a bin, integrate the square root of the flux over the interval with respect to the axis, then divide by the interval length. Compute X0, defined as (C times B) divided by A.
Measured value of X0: 13.3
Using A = 3.81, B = 3.65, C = 13.8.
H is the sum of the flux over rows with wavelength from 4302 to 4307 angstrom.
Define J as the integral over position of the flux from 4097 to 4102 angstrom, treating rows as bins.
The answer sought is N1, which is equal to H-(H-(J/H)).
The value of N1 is 2.8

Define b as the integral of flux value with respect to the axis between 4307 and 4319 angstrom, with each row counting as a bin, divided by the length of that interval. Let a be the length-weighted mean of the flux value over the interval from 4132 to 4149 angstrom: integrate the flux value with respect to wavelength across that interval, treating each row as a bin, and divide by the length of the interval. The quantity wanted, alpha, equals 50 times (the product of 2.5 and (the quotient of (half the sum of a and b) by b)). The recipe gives 118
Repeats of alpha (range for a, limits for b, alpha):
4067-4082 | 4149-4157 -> 130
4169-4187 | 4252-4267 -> 117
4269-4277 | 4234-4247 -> 119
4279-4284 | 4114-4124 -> 129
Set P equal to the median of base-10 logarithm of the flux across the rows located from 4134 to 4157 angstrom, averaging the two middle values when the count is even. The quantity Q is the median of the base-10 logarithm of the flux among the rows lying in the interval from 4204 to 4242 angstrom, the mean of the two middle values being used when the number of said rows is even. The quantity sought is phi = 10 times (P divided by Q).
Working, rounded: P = 1.11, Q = 1.14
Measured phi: 9.7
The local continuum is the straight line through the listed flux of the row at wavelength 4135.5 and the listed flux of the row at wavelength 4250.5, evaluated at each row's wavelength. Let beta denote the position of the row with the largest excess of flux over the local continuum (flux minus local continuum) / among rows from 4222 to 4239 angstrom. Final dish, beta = 4238.0 angstrom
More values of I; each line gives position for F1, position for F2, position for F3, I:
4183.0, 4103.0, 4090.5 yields -3.00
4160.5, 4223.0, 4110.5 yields -2.99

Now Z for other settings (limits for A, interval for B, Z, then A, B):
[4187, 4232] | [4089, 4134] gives 1.30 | 1.14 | 1.15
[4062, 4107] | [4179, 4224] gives 1.30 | 1.14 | 1.14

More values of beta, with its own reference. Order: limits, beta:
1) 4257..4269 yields 4263.0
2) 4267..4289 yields 4283.0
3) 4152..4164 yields 4163.0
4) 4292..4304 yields 4293.0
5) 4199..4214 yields 4205.5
